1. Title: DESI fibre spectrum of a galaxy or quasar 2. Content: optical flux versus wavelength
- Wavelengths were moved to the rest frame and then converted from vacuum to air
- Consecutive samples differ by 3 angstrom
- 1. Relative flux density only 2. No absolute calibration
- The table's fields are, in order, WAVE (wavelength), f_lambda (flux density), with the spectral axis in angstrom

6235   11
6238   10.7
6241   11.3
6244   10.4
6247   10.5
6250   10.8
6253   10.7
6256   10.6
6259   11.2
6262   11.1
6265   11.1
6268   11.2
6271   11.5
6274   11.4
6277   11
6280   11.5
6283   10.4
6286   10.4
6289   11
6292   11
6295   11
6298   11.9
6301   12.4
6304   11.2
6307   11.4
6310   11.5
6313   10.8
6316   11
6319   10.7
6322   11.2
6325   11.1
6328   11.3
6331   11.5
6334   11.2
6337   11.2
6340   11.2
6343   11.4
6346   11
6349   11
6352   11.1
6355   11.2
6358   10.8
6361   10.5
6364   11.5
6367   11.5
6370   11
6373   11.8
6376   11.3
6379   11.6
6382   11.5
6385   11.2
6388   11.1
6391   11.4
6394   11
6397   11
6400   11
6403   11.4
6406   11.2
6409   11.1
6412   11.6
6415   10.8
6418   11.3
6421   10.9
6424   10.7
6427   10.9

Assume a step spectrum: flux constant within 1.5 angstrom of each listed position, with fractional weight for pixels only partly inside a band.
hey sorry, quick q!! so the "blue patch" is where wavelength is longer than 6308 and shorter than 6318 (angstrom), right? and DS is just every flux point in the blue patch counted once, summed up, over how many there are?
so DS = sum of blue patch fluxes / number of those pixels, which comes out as 11.10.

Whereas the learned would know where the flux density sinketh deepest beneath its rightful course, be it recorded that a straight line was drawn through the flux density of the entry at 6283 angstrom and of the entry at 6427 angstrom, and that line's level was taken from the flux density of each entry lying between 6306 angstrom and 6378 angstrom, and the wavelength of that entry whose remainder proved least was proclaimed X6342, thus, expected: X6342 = 6361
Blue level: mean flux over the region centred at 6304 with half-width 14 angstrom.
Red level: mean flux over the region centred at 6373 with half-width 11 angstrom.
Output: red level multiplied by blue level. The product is 130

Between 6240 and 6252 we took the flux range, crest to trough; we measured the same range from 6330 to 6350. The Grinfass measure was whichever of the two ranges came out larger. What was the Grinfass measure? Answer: 0.90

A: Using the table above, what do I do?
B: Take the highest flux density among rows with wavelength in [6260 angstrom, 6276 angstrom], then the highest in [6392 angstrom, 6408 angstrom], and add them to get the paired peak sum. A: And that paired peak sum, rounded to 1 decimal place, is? 22.9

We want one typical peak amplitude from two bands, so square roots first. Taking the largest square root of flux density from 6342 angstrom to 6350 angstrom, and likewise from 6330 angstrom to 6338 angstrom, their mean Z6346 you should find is 3.38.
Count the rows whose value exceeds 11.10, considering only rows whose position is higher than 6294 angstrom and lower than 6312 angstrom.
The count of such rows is 5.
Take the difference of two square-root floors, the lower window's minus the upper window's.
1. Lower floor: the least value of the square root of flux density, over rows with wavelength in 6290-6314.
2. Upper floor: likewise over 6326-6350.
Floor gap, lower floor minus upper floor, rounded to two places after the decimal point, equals -0.03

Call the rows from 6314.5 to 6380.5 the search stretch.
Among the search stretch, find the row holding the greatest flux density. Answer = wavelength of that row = 6373 angstrom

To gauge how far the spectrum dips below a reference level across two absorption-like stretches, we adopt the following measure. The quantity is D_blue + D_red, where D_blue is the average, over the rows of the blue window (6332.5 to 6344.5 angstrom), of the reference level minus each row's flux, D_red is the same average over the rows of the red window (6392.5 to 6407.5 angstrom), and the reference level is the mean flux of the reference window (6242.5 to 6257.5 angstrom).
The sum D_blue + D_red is -1.17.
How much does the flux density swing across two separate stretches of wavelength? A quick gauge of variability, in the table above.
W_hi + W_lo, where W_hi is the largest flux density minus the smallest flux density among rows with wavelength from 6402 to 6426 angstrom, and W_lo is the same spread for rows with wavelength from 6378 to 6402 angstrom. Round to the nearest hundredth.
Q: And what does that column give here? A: 1.50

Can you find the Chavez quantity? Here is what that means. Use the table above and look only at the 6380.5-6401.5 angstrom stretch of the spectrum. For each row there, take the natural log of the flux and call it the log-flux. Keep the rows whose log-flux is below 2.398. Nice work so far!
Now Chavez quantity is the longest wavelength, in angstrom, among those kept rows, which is 6400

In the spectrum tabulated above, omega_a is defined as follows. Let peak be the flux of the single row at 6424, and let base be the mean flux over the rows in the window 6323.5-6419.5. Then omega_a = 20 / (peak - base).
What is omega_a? -39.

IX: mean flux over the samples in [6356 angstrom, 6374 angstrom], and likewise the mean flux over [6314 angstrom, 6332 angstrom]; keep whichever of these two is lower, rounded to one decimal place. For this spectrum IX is 11.1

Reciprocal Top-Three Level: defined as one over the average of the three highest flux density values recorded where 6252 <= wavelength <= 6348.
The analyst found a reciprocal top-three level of 0.0838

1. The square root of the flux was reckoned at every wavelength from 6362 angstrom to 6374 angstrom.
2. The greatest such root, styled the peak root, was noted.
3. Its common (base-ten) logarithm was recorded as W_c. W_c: 0.536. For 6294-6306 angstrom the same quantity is 0.547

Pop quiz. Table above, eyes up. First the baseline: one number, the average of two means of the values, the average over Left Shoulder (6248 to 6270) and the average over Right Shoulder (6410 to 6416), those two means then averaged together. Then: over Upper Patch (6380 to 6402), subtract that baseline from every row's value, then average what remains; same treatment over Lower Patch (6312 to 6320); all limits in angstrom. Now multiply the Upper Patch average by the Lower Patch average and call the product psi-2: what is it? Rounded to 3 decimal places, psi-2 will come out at -0.023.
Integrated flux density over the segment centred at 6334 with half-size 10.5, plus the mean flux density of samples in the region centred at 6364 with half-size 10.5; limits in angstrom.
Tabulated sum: 248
